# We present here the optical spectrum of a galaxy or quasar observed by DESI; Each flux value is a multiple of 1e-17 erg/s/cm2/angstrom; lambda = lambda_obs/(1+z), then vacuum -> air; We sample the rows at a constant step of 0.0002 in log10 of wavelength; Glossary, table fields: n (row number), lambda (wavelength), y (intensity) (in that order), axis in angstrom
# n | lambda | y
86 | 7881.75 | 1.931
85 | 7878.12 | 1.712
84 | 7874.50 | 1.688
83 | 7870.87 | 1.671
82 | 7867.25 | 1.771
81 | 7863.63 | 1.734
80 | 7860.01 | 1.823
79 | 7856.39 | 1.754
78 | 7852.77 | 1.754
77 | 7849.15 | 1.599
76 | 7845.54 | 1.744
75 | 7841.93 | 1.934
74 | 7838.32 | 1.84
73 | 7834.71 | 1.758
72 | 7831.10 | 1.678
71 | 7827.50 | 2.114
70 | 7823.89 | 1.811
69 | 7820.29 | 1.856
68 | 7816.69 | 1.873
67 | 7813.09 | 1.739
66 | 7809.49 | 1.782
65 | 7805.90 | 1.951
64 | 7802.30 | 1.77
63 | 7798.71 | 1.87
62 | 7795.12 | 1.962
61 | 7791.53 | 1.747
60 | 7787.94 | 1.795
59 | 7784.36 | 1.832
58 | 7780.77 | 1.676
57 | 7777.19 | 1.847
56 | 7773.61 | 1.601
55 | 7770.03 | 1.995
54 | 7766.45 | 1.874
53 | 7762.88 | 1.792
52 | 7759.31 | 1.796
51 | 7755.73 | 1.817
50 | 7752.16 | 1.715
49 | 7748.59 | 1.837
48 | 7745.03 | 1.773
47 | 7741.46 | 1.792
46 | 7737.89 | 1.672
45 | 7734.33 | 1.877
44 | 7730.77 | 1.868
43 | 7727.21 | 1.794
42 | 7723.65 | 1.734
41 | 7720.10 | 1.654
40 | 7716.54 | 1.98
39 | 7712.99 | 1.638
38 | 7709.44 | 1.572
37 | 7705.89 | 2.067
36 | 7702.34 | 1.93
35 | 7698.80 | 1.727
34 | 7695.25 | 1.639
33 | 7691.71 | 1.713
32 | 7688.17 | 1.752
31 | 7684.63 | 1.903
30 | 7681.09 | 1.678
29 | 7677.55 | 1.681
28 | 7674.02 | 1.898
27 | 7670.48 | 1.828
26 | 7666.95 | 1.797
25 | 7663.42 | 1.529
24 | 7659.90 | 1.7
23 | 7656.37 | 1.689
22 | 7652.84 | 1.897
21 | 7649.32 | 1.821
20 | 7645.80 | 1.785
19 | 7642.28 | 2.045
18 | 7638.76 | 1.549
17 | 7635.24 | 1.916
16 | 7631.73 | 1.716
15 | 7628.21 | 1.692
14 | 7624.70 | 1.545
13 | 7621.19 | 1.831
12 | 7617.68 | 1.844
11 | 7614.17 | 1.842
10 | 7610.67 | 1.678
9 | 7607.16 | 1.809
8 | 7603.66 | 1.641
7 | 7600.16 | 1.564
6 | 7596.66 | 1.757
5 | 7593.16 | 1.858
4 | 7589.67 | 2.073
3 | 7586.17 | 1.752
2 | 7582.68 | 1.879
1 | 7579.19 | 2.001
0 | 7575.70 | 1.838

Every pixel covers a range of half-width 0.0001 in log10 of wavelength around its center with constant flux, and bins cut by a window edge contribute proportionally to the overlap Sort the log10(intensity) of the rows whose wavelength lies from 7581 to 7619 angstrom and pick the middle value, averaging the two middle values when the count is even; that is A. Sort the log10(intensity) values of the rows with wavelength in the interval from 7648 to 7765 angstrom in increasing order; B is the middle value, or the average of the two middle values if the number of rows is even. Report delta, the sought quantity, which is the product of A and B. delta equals 0.065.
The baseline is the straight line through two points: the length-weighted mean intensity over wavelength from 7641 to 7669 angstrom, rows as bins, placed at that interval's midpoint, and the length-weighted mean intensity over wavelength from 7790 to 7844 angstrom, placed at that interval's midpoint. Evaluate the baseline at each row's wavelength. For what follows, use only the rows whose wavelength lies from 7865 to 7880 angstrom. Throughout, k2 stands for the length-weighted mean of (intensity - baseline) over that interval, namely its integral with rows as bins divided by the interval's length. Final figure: -0.156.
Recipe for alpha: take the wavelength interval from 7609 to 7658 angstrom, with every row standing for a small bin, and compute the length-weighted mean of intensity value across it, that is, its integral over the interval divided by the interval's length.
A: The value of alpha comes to 1.78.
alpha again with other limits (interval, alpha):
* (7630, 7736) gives 1.78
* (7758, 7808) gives 1.82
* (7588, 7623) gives 1.79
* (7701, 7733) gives 1.80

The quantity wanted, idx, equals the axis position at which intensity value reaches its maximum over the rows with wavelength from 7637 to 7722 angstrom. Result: 7705.89 angstrom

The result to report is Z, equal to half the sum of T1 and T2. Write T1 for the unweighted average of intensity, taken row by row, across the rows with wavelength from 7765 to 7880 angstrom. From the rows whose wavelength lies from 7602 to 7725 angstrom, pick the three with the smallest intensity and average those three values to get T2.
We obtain 1.67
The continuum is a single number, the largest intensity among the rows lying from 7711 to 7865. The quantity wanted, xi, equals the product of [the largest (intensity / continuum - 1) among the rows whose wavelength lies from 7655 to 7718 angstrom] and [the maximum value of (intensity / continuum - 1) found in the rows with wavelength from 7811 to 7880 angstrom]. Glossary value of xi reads 0.0000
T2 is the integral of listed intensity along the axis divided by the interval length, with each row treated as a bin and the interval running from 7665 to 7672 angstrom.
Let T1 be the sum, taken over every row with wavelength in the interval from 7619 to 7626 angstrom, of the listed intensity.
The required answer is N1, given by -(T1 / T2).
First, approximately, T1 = 3.38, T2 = 1.80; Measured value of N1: -1.87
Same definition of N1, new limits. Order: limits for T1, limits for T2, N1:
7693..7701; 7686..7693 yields -1.93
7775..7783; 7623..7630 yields -2.18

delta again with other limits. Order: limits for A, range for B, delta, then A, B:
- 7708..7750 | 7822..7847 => 0.065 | 0.251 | 0.258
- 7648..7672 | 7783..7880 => 0.063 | 0.255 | 0.248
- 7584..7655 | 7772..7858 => 0.064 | 0.255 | 0.252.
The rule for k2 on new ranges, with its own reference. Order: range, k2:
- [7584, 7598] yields 0.111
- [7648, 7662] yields -0.010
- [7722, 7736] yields 0.009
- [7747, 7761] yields -0.029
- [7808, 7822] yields -0.032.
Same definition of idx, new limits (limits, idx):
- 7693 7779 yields 7705.89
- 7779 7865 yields 7827.50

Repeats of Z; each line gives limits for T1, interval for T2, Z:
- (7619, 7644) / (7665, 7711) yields 1.69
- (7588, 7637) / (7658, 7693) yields 1.70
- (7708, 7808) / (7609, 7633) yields 1.72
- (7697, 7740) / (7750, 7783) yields 1.73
